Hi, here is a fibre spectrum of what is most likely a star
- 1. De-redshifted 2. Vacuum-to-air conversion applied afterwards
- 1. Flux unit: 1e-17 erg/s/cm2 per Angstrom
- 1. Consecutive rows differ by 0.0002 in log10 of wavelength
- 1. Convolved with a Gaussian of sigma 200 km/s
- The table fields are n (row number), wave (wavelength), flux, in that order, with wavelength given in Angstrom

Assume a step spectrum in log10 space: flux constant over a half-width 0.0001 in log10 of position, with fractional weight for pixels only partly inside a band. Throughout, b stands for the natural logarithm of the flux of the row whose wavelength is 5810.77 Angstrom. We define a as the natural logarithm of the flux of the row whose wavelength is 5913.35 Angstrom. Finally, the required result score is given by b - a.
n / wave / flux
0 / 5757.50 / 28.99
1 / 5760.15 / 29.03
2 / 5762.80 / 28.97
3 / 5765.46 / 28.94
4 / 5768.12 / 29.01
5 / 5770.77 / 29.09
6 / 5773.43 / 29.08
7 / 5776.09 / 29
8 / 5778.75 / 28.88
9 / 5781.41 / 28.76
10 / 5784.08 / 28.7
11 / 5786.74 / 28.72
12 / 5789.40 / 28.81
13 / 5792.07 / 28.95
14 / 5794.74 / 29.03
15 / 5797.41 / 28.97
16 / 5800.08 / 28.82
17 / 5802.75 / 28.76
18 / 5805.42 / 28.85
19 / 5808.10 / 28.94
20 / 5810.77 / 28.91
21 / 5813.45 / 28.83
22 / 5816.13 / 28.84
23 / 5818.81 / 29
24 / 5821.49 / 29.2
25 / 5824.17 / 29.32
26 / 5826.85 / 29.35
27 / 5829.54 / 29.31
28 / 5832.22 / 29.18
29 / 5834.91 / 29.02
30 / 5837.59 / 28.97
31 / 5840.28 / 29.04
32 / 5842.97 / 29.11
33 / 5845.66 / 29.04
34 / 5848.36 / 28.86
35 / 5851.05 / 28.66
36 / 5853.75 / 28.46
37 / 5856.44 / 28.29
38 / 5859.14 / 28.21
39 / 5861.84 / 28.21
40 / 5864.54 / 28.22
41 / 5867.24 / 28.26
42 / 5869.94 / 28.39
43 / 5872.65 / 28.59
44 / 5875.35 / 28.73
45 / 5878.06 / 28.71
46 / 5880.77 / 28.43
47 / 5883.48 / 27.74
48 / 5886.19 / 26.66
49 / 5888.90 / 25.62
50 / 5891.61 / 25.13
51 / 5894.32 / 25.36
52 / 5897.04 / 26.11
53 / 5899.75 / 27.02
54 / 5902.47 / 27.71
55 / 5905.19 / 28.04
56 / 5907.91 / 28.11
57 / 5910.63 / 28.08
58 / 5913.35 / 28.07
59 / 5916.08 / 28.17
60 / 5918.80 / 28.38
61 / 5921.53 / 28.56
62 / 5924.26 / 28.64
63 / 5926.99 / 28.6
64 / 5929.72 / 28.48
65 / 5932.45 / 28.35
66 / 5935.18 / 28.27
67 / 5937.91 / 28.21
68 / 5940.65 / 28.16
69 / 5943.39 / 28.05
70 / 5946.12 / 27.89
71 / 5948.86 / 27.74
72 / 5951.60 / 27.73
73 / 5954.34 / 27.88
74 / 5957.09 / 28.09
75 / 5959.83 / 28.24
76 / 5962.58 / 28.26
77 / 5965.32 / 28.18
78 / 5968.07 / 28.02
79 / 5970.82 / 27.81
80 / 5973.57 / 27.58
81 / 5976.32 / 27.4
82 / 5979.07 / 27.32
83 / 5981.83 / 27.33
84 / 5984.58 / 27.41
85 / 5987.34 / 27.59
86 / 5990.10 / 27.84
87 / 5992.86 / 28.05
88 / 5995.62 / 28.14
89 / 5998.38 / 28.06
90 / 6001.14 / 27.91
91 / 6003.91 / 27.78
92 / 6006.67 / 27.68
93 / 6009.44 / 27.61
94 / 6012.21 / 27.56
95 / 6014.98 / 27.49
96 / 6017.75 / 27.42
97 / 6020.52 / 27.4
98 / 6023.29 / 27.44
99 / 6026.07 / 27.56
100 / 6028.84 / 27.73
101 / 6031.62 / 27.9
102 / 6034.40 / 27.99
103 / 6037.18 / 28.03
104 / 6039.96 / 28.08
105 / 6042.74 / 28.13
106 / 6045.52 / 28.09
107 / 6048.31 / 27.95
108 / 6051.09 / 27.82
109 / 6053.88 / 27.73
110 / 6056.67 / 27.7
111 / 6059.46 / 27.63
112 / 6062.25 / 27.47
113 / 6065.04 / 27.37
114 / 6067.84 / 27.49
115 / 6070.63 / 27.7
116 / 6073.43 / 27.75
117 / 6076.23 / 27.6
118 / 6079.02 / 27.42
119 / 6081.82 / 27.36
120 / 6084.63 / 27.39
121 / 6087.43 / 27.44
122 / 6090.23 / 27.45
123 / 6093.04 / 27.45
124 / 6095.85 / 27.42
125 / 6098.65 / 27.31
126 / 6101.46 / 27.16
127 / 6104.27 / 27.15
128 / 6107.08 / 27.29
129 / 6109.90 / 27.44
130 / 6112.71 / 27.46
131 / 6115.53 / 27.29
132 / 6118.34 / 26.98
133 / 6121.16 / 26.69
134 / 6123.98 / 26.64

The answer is 0.029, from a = 3.33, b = 3.36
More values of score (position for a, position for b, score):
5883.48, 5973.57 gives -0.006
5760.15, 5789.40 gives -0.008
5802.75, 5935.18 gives -0.017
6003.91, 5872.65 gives 0.029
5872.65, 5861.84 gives -0.013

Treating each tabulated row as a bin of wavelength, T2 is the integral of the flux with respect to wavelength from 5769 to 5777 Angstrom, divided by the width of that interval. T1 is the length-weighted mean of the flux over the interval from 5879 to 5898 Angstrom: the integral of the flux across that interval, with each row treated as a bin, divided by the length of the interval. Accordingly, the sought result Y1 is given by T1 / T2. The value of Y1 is 0.91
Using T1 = 26.5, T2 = 29.1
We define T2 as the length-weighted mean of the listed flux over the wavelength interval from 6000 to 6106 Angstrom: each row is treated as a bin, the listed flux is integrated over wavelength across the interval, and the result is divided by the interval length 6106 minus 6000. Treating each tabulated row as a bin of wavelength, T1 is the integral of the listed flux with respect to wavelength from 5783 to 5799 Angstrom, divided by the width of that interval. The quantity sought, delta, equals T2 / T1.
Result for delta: 0.96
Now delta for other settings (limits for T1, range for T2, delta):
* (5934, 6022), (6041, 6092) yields 0.99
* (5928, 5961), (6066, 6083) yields 0.98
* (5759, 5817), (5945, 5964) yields 0.97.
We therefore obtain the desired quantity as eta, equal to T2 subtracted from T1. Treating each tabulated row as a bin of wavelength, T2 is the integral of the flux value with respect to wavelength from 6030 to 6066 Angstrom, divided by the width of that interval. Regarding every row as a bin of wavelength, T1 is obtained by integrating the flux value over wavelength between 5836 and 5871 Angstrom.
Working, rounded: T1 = 1001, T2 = 27.8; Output 973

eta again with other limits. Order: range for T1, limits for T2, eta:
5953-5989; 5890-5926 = 972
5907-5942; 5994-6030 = 963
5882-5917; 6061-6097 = 920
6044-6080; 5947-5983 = 969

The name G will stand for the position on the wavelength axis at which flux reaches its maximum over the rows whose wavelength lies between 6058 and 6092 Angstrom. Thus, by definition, 6073.43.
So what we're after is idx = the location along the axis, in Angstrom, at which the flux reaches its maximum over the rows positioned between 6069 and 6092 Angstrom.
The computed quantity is 6073.43 Angstrom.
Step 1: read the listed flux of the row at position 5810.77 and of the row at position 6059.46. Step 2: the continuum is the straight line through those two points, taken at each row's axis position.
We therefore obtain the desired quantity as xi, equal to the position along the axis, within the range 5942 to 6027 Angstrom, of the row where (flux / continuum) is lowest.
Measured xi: 5979.07 Angstrom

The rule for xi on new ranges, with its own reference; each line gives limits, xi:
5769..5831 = 5784.08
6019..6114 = 6020.52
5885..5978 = 5891.61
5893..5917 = 5894.32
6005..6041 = 6020.52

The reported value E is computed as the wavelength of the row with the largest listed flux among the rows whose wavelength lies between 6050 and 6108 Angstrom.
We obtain 6051.09 Angstrom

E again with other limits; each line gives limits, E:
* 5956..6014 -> 5962.58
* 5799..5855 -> 5826.85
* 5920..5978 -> 5924.26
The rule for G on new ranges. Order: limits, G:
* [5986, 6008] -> 5995.62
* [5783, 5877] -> 5826.85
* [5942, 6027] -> 5962.58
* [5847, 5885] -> 5848.36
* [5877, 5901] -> 5878.06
